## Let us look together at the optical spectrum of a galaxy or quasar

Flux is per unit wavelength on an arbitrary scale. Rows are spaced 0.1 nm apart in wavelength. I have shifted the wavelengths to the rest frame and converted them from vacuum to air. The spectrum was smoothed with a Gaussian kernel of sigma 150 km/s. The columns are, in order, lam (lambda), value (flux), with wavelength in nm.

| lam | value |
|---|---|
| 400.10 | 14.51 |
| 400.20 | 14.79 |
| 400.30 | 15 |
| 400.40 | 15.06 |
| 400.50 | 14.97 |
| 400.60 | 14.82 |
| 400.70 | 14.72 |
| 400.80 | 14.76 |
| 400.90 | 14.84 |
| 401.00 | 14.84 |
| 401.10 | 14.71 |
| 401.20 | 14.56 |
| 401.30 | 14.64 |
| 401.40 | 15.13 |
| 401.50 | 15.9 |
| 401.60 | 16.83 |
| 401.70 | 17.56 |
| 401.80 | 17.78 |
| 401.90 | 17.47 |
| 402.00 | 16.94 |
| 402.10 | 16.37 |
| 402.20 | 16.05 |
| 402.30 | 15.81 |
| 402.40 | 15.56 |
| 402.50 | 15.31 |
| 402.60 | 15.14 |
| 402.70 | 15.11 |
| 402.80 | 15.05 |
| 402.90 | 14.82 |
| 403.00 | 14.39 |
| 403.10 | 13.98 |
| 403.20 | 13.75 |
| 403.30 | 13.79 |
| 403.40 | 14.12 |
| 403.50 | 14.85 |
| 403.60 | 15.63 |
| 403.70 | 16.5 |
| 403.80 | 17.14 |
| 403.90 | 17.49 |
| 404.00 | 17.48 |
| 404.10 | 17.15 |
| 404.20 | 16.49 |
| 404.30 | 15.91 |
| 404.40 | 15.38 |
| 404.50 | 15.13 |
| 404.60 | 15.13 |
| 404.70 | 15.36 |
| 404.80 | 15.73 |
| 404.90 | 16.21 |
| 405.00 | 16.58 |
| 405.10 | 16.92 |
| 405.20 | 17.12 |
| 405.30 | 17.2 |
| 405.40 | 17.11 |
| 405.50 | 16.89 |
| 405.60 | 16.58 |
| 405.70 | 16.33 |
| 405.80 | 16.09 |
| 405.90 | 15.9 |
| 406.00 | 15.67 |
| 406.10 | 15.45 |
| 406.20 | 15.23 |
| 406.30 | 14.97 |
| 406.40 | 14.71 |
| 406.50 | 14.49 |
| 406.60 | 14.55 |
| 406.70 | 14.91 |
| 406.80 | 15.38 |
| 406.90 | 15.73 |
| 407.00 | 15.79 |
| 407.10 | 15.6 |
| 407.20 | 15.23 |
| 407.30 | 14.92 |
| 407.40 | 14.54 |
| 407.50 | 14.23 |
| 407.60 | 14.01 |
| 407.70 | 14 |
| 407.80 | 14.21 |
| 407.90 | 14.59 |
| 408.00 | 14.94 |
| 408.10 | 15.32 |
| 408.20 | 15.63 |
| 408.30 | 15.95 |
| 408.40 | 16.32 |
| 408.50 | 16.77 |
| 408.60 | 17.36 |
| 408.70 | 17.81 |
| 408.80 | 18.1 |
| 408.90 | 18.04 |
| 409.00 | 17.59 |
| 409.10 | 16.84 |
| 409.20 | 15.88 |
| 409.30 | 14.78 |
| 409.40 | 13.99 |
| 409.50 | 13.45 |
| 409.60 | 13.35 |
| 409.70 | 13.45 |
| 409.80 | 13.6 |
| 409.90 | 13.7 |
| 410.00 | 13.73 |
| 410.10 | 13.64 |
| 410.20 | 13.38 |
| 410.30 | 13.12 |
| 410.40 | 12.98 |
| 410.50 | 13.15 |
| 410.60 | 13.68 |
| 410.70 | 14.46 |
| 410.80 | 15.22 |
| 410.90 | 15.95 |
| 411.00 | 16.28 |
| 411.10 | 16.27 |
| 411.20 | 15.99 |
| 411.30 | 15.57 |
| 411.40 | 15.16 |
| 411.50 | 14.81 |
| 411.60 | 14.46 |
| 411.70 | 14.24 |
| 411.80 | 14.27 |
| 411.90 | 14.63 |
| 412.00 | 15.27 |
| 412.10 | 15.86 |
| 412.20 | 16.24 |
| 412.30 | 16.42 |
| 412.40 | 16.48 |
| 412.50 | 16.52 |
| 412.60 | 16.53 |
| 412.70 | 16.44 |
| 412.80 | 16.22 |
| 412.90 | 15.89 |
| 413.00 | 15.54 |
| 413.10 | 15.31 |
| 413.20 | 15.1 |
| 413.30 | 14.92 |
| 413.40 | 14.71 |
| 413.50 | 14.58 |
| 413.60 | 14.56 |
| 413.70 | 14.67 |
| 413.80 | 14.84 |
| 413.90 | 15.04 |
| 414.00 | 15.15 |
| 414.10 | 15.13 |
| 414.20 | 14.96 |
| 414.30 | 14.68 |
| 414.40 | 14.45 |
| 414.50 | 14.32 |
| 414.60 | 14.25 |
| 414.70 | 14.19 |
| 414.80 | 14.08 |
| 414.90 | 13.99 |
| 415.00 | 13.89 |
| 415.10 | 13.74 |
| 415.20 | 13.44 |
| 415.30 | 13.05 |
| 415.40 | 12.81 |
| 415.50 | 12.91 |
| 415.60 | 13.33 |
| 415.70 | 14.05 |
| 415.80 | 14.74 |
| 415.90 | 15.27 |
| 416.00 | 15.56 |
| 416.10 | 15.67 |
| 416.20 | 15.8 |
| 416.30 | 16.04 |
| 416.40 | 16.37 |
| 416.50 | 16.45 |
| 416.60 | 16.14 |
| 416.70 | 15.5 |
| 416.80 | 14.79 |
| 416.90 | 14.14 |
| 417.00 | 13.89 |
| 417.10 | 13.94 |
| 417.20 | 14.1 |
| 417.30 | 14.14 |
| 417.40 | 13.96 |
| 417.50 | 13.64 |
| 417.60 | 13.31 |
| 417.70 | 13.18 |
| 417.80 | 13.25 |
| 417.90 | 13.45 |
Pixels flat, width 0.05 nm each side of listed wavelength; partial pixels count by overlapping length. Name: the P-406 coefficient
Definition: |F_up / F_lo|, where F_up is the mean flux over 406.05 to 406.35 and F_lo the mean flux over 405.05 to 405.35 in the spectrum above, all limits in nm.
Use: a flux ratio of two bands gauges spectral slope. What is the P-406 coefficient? 0.89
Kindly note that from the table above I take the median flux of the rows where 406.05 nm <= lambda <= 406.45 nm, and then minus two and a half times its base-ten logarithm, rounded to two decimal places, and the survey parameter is -2.95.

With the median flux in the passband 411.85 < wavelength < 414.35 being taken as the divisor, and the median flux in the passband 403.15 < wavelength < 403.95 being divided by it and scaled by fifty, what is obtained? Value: 50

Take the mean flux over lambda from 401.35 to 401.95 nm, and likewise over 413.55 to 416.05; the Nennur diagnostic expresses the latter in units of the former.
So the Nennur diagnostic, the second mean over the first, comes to 0.85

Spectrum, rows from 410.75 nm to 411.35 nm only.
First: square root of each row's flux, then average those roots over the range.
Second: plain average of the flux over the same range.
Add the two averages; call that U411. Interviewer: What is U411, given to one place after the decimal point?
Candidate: 19.9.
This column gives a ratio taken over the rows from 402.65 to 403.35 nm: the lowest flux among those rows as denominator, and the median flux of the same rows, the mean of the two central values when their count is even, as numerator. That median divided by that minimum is 1.047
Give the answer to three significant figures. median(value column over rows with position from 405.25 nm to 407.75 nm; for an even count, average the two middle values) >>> 15.4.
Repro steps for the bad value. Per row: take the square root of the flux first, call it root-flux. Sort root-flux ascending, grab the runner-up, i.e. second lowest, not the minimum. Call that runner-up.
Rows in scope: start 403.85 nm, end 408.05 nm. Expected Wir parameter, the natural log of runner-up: 1.32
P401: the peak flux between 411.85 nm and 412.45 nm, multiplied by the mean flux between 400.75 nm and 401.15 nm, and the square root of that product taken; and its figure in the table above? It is 15.6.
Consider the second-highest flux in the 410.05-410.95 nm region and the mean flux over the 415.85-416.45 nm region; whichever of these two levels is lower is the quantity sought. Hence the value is 15.2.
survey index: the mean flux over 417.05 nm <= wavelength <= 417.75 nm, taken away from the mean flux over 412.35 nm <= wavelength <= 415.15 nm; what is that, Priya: 1.25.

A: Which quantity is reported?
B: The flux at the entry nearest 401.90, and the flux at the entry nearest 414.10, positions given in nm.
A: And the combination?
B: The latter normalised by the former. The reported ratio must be 0.87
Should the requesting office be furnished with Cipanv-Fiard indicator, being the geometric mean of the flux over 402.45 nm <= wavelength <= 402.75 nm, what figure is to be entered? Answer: 15.2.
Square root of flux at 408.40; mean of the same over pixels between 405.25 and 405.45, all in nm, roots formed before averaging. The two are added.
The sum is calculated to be 8.18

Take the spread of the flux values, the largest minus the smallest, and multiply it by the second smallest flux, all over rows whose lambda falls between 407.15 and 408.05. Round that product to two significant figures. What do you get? 17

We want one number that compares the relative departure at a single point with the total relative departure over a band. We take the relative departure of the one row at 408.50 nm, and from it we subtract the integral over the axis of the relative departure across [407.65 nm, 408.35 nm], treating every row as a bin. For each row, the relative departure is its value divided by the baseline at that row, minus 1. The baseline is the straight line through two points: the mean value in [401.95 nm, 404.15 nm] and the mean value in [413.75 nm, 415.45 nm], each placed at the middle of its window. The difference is 0.12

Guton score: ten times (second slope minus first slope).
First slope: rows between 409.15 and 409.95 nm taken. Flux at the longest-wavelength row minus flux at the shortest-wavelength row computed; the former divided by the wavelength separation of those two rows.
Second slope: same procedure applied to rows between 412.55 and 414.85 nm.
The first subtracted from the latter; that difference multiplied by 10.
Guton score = 20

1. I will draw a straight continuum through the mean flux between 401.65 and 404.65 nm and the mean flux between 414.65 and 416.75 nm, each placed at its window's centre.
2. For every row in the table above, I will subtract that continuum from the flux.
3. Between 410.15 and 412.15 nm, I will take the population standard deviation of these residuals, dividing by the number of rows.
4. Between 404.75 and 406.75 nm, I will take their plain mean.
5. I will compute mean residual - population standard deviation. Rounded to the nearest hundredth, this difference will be -0.69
